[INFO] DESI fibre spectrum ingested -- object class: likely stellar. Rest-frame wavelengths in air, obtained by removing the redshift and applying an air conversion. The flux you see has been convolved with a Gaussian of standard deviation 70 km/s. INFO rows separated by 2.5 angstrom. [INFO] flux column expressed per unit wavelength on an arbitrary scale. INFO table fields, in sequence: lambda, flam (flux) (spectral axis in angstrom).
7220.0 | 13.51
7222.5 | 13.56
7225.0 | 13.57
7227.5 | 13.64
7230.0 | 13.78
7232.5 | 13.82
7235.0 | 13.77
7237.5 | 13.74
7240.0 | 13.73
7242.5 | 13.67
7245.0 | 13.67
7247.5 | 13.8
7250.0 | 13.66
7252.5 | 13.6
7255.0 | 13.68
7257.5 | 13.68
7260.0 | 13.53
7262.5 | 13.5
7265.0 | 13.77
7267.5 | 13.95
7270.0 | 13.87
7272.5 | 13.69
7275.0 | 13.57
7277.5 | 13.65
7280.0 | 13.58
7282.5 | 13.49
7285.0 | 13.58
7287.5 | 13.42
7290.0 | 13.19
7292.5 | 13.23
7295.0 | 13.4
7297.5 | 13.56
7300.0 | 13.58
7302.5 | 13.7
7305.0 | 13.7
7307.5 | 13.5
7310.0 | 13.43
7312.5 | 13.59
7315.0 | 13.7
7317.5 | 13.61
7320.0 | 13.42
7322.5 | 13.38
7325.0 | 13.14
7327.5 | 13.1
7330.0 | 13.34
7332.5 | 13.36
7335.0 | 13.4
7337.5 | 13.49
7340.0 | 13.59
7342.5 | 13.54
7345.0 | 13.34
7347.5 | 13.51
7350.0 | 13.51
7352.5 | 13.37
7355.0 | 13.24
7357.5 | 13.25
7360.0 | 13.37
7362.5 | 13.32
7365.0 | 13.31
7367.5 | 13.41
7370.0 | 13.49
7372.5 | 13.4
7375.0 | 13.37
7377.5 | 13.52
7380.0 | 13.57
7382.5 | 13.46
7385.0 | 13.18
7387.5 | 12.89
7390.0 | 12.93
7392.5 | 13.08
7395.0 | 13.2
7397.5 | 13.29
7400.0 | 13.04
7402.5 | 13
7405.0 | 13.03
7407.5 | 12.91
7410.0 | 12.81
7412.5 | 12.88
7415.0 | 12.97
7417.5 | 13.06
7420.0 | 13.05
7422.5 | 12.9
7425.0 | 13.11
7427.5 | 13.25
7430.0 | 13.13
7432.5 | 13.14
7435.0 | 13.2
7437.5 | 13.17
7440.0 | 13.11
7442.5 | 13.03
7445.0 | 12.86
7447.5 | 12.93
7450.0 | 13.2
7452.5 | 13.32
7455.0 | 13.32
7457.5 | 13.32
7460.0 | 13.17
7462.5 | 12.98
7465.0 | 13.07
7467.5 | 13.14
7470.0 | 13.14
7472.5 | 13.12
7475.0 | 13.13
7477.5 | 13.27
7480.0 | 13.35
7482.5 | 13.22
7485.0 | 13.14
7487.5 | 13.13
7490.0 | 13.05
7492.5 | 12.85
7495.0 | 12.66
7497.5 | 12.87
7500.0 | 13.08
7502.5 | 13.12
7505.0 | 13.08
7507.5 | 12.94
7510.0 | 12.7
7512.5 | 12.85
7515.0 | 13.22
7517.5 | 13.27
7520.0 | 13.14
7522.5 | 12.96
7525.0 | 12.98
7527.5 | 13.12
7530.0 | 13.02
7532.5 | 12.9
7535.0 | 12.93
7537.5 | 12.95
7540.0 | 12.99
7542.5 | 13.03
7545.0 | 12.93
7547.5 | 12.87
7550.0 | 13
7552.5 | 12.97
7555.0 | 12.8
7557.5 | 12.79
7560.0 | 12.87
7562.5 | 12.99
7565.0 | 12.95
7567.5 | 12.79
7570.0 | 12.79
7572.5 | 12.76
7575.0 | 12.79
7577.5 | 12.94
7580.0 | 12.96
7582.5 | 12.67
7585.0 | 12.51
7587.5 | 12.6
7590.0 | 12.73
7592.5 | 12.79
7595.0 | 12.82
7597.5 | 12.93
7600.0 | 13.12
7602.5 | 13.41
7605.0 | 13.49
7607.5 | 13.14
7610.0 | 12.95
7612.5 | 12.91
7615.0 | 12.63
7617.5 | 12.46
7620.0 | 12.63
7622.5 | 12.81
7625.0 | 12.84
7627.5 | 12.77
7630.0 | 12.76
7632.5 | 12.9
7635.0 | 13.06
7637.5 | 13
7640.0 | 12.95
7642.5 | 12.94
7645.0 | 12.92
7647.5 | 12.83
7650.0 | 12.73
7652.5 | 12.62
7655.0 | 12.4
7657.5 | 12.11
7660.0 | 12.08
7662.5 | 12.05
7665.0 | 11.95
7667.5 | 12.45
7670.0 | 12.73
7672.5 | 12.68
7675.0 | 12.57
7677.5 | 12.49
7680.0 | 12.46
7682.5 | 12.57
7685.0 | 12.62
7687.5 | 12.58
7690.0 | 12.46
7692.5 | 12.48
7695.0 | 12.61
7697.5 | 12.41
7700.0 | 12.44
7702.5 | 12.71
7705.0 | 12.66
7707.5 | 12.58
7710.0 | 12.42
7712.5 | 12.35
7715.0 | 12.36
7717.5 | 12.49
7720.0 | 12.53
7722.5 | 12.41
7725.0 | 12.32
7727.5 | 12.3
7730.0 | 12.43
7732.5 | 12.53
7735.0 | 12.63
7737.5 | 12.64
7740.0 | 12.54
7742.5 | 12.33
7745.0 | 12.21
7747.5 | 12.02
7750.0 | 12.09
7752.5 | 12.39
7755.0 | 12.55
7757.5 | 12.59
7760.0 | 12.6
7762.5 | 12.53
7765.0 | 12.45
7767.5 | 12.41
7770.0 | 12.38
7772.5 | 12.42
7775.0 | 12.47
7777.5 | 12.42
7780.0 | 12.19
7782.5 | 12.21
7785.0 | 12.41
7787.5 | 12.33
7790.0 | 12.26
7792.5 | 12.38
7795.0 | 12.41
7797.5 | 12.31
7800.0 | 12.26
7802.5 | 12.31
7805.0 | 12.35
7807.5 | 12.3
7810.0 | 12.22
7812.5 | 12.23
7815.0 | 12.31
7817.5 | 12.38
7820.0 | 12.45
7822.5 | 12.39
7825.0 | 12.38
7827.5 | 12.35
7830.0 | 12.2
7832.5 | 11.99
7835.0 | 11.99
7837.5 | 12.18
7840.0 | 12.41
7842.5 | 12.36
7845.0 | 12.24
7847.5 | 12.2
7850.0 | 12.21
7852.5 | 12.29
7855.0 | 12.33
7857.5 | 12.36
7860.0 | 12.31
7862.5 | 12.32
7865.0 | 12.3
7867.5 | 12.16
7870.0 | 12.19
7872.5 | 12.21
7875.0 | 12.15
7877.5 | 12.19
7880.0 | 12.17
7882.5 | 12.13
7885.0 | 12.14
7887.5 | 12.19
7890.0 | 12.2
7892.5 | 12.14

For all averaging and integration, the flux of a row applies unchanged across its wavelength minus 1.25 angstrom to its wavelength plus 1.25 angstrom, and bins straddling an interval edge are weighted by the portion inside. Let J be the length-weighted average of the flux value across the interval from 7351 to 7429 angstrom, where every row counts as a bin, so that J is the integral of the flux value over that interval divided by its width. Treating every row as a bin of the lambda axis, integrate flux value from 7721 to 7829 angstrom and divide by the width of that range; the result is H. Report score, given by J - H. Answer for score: 0.8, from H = 12.4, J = 13.2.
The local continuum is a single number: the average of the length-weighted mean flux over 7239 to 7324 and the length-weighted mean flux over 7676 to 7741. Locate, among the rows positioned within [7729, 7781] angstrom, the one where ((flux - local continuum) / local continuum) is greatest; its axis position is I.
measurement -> 7737.5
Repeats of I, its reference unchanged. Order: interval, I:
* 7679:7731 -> 7702.5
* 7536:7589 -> 7542.5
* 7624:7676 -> 7635.0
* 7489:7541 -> 7517.5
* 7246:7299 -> 7267.5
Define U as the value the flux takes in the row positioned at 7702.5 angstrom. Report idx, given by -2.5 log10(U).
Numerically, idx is -2.76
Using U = 12.71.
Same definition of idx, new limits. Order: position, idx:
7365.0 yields -2.81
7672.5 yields -2.76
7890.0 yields -2.72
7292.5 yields -2.80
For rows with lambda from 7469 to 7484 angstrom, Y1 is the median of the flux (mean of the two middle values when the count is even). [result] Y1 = 13.18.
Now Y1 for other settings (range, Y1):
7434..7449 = 13.07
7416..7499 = 13.13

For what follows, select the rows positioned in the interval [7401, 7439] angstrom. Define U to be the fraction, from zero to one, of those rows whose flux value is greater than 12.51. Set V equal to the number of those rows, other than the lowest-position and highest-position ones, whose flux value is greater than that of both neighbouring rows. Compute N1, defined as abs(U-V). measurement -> 3.00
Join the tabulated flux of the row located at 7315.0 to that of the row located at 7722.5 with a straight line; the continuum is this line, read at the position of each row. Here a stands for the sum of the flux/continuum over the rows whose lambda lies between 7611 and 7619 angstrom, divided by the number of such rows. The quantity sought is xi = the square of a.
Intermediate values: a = 0.9934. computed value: 0.9869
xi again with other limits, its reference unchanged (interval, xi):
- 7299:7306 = 0.9885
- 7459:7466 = 0.9760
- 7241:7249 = 0.9703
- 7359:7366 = 0.9683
